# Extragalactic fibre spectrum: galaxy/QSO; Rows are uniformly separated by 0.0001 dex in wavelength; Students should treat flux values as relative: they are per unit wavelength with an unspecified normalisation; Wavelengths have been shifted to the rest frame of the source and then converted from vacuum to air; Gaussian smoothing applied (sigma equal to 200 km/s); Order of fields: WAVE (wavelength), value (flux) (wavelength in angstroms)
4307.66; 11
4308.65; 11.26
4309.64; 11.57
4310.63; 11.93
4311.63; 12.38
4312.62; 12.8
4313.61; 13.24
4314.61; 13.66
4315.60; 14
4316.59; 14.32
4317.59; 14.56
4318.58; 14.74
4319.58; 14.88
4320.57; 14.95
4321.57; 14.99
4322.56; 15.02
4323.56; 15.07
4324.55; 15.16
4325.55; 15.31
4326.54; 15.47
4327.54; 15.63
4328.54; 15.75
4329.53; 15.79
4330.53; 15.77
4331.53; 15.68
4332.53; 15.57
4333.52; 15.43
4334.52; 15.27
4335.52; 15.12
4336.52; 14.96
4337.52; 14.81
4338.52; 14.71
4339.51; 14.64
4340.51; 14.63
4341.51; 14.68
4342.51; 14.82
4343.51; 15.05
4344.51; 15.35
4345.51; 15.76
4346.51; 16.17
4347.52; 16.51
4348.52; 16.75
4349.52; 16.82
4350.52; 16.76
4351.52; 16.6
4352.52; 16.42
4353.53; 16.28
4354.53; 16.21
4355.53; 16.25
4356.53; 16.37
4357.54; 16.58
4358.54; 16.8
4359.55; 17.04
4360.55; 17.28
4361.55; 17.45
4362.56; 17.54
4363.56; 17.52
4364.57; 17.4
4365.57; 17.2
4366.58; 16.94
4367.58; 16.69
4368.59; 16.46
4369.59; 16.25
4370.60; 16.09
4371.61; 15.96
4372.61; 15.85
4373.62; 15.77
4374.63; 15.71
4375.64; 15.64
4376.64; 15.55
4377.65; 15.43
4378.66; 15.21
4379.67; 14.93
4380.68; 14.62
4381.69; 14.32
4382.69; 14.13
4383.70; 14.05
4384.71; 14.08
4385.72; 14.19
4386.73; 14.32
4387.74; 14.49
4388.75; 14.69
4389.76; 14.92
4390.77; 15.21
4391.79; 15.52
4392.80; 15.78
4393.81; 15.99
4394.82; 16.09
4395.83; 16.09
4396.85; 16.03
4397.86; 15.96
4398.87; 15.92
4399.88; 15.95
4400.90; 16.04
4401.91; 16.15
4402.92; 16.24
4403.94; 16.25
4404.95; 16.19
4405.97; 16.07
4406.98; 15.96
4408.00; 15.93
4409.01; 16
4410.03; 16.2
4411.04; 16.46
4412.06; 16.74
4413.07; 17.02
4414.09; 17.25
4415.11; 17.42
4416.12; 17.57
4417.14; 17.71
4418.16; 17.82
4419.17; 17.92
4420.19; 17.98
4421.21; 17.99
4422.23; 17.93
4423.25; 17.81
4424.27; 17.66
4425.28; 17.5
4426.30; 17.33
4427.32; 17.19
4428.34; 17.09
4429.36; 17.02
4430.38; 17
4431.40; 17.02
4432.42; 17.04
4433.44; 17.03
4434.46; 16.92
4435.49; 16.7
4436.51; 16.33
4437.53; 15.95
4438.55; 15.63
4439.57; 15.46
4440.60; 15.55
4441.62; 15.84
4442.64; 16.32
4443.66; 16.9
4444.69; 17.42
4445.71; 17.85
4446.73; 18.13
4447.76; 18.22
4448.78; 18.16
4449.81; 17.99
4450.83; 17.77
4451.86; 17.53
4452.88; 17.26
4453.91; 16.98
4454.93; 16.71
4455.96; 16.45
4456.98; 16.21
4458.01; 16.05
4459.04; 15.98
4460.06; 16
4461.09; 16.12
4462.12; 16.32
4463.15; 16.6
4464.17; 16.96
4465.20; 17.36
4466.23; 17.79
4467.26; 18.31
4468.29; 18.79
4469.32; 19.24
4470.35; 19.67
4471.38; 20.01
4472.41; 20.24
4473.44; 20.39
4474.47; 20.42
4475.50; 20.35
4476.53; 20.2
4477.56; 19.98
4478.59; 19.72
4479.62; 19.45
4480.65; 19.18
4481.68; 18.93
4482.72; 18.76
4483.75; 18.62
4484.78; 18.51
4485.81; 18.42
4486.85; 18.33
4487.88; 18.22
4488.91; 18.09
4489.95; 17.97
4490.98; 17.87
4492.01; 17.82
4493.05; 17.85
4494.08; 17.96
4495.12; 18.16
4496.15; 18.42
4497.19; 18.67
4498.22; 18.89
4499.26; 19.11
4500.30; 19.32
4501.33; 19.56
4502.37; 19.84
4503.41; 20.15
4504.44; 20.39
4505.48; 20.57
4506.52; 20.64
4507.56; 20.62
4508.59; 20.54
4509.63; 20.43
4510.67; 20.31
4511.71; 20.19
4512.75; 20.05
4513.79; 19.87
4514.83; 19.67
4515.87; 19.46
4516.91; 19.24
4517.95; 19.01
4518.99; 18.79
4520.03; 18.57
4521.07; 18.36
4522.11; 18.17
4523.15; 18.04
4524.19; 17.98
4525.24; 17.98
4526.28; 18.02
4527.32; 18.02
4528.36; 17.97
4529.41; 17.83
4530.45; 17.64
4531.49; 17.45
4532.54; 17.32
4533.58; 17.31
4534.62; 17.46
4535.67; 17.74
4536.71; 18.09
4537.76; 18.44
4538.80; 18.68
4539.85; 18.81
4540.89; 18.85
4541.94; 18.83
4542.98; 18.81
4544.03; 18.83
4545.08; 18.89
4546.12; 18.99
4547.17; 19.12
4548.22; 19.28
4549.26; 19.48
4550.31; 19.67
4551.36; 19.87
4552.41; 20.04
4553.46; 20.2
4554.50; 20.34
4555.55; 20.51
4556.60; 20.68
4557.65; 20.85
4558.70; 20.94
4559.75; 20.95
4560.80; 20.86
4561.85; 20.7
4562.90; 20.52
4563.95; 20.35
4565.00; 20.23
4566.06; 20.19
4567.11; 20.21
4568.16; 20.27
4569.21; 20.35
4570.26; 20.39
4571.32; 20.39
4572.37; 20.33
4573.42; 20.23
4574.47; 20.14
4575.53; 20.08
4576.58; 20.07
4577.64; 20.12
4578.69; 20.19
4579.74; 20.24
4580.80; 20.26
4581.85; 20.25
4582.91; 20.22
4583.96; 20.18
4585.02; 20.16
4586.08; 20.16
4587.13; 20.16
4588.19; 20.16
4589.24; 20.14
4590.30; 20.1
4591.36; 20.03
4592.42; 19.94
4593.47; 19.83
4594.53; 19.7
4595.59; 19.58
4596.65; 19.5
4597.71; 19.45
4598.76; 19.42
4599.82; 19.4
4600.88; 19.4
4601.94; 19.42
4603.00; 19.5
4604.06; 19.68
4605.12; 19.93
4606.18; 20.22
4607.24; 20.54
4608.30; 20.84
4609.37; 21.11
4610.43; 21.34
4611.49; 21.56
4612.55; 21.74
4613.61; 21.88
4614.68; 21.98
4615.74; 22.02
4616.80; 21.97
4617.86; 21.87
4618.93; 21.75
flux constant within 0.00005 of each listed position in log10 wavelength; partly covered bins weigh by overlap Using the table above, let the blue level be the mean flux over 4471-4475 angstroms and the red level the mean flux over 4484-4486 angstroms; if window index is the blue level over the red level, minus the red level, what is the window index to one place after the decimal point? -17.4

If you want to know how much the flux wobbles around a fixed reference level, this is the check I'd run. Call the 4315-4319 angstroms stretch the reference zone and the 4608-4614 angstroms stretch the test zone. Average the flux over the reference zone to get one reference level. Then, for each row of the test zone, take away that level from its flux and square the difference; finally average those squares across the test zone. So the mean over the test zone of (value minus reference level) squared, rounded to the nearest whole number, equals 49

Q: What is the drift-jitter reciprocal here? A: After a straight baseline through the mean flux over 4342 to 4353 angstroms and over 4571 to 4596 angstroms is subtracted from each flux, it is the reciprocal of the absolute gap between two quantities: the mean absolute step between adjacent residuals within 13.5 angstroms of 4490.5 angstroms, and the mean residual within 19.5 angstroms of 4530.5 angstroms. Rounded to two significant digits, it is 1.2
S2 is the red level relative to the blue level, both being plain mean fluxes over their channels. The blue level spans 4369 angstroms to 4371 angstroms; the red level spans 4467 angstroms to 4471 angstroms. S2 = 1.18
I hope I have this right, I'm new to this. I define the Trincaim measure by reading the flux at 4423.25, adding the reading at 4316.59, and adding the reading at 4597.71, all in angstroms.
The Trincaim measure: 51.6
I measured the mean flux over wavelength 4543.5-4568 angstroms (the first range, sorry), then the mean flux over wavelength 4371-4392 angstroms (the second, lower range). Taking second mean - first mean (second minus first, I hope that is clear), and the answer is -5.1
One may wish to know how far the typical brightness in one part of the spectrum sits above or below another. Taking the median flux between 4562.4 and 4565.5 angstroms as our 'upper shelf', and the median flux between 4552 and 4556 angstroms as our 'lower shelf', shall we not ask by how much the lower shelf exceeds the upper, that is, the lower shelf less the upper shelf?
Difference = 0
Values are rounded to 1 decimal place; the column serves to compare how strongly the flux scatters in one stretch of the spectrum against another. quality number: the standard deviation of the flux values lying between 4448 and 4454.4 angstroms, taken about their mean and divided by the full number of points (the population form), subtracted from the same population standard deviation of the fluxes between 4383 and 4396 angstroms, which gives 0.4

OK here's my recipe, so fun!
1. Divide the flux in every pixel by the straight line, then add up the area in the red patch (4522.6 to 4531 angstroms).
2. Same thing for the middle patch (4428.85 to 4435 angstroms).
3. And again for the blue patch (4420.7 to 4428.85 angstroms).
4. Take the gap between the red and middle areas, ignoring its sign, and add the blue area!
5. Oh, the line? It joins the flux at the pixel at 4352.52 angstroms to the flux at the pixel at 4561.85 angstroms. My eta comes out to 10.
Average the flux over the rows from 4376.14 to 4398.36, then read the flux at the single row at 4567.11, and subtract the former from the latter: 5.1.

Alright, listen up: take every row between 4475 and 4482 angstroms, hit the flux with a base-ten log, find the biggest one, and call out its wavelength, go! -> 4475.50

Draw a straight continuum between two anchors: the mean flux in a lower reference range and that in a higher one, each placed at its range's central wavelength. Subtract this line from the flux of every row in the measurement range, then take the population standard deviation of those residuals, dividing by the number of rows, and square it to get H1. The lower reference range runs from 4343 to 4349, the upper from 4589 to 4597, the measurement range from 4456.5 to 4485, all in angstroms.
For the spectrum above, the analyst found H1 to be 2.1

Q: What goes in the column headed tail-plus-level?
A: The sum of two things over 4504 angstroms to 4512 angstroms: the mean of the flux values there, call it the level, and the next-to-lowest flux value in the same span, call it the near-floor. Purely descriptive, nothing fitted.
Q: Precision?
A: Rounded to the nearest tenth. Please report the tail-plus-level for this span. 40.8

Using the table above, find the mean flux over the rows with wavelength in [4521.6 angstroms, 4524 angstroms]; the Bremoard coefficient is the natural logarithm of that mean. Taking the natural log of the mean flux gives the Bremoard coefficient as 2.90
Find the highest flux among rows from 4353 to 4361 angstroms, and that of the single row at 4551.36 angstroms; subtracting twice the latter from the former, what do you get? -22.5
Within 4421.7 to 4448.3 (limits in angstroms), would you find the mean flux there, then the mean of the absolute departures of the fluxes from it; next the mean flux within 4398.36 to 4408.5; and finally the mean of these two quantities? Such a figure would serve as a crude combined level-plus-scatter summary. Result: 8.34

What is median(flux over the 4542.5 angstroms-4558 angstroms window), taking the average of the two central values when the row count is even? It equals 19.7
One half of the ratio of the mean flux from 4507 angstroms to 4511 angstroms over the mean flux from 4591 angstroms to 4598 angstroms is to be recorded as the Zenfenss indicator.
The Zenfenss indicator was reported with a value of 0.52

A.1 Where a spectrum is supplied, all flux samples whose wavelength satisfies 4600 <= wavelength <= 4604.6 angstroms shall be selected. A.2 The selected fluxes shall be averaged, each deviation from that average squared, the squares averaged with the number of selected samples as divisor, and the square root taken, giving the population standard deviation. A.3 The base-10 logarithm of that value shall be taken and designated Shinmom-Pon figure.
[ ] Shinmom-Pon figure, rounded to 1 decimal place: -1.0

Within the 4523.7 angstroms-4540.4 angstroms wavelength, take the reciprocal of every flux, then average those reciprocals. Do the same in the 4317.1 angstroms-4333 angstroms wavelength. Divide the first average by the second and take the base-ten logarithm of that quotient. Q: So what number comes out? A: -0.070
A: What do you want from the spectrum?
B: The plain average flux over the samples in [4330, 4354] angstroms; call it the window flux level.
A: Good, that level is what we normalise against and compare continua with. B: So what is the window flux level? 15.6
